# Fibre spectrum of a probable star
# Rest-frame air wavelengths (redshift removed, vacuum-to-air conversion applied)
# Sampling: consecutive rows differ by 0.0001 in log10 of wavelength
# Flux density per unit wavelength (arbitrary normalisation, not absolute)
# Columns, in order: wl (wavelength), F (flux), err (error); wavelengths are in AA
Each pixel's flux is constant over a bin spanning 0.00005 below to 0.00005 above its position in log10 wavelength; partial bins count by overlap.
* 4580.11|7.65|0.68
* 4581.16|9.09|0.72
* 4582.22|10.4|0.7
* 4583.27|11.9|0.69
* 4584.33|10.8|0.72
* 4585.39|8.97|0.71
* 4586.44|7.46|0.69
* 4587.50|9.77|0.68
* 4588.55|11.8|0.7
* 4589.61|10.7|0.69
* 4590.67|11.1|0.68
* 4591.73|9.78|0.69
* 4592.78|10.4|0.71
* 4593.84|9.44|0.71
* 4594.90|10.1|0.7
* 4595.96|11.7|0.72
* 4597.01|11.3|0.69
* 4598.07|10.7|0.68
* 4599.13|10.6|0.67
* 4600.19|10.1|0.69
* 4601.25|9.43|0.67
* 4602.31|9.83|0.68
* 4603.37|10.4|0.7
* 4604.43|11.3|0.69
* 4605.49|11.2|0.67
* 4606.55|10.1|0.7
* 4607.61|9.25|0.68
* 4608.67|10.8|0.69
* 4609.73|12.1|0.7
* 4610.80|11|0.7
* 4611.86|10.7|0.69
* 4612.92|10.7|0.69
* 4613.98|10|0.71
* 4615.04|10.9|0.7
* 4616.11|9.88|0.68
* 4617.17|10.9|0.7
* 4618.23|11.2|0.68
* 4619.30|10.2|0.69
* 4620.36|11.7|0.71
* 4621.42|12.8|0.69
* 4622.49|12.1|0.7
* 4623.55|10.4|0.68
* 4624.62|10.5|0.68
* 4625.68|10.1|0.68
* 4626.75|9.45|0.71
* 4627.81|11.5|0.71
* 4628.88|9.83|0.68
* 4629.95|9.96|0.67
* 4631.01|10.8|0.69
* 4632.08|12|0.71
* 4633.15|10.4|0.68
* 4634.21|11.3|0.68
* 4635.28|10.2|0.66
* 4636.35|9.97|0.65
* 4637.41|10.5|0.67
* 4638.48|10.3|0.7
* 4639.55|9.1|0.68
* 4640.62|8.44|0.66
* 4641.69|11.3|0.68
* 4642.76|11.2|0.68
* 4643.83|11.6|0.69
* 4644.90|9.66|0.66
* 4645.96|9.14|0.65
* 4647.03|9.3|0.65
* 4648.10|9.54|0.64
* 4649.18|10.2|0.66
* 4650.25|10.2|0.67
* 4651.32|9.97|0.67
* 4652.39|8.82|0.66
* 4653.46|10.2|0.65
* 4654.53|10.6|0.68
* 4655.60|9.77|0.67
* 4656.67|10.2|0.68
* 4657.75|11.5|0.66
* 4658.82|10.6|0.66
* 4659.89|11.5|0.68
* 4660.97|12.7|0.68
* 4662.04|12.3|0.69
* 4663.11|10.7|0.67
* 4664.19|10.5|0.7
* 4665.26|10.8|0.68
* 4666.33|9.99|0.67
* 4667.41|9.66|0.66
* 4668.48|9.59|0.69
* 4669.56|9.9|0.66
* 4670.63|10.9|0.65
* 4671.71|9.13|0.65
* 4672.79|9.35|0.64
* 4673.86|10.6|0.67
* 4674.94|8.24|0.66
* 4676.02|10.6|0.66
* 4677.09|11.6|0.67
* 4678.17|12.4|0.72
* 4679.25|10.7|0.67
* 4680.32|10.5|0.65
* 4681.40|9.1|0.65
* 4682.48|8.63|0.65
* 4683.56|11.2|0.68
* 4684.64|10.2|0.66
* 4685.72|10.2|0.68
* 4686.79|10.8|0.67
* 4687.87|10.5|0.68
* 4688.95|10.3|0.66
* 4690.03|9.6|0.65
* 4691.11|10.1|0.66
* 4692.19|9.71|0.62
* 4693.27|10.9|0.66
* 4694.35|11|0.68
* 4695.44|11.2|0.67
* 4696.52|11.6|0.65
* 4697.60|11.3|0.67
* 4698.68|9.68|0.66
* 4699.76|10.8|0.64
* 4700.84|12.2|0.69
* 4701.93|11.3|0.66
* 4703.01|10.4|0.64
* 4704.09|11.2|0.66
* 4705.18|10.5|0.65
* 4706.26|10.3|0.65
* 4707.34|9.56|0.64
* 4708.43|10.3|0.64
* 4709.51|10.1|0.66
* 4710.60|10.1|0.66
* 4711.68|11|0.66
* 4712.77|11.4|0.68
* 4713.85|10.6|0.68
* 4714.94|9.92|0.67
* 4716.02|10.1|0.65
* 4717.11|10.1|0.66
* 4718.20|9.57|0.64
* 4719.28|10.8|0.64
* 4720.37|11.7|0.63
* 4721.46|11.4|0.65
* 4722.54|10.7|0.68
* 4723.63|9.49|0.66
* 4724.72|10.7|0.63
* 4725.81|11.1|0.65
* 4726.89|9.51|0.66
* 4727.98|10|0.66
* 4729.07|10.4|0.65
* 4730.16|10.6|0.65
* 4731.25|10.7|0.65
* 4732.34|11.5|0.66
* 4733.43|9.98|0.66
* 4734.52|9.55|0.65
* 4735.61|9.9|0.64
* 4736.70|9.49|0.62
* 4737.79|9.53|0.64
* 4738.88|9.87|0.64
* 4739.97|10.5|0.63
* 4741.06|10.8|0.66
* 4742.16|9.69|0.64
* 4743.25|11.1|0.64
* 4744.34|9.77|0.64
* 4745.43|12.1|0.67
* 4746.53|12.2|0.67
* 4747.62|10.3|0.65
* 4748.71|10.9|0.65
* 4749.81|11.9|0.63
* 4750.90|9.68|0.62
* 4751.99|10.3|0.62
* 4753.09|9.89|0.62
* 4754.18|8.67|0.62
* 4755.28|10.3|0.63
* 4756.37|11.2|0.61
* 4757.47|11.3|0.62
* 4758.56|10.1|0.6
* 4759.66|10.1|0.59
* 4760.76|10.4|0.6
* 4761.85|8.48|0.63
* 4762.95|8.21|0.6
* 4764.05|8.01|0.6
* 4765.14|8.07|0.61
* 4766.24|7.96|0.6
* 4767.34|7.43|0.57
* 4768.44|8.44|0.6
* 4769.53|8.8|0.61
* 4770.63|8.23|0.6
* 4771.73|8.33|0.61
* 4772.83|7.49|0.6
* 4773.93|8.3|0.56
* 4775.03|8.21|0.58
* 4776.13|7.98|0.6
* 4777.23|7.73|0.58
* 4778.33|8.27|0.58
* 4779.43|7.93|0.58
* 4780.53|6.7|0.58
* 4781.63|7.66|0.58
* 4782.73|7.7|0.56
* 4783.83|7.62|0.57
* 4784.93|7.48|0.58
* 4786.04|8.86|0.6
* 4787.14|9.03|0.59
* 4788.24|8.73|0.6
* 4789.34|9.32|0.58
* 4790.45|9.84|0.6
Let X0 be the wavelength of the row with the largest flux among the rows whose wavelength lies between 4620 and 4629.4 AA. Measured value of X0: 4621.42 AA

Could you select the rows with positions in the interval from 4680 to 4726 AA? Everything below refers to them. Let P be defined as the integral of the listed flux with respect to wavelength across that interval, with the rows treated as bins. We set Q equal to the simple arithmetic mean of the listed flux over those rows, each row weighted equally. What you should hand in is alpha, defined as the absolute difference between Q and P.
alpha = 473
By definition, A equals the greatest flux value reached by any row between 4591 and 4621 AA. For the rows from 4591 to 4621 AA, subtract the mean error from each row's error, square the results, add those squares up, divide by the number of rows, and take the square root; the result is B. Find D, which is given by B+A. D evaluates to 12.1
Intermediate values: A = 12.1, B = 0.013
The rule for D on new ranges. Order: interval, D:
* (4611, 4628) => 12.8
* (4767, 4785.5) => 8.8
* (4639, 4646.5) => 11.6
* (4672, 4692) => 12.4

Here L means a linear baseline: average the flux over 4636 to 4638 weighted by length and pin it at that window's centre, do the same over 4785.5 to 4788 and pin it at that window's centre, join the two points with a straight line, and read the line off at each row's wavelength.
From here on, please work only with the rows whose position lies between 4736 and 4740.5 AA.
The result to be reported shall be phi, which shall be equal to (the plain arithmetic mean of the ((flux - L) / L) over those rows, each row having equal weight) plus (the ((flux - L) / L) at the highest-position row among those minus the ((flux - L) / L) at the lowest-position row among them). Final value 0.16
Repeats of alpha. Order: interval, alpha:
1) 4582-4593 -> 103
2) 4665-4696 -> 308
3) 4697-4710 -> 128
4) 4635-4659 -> 232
